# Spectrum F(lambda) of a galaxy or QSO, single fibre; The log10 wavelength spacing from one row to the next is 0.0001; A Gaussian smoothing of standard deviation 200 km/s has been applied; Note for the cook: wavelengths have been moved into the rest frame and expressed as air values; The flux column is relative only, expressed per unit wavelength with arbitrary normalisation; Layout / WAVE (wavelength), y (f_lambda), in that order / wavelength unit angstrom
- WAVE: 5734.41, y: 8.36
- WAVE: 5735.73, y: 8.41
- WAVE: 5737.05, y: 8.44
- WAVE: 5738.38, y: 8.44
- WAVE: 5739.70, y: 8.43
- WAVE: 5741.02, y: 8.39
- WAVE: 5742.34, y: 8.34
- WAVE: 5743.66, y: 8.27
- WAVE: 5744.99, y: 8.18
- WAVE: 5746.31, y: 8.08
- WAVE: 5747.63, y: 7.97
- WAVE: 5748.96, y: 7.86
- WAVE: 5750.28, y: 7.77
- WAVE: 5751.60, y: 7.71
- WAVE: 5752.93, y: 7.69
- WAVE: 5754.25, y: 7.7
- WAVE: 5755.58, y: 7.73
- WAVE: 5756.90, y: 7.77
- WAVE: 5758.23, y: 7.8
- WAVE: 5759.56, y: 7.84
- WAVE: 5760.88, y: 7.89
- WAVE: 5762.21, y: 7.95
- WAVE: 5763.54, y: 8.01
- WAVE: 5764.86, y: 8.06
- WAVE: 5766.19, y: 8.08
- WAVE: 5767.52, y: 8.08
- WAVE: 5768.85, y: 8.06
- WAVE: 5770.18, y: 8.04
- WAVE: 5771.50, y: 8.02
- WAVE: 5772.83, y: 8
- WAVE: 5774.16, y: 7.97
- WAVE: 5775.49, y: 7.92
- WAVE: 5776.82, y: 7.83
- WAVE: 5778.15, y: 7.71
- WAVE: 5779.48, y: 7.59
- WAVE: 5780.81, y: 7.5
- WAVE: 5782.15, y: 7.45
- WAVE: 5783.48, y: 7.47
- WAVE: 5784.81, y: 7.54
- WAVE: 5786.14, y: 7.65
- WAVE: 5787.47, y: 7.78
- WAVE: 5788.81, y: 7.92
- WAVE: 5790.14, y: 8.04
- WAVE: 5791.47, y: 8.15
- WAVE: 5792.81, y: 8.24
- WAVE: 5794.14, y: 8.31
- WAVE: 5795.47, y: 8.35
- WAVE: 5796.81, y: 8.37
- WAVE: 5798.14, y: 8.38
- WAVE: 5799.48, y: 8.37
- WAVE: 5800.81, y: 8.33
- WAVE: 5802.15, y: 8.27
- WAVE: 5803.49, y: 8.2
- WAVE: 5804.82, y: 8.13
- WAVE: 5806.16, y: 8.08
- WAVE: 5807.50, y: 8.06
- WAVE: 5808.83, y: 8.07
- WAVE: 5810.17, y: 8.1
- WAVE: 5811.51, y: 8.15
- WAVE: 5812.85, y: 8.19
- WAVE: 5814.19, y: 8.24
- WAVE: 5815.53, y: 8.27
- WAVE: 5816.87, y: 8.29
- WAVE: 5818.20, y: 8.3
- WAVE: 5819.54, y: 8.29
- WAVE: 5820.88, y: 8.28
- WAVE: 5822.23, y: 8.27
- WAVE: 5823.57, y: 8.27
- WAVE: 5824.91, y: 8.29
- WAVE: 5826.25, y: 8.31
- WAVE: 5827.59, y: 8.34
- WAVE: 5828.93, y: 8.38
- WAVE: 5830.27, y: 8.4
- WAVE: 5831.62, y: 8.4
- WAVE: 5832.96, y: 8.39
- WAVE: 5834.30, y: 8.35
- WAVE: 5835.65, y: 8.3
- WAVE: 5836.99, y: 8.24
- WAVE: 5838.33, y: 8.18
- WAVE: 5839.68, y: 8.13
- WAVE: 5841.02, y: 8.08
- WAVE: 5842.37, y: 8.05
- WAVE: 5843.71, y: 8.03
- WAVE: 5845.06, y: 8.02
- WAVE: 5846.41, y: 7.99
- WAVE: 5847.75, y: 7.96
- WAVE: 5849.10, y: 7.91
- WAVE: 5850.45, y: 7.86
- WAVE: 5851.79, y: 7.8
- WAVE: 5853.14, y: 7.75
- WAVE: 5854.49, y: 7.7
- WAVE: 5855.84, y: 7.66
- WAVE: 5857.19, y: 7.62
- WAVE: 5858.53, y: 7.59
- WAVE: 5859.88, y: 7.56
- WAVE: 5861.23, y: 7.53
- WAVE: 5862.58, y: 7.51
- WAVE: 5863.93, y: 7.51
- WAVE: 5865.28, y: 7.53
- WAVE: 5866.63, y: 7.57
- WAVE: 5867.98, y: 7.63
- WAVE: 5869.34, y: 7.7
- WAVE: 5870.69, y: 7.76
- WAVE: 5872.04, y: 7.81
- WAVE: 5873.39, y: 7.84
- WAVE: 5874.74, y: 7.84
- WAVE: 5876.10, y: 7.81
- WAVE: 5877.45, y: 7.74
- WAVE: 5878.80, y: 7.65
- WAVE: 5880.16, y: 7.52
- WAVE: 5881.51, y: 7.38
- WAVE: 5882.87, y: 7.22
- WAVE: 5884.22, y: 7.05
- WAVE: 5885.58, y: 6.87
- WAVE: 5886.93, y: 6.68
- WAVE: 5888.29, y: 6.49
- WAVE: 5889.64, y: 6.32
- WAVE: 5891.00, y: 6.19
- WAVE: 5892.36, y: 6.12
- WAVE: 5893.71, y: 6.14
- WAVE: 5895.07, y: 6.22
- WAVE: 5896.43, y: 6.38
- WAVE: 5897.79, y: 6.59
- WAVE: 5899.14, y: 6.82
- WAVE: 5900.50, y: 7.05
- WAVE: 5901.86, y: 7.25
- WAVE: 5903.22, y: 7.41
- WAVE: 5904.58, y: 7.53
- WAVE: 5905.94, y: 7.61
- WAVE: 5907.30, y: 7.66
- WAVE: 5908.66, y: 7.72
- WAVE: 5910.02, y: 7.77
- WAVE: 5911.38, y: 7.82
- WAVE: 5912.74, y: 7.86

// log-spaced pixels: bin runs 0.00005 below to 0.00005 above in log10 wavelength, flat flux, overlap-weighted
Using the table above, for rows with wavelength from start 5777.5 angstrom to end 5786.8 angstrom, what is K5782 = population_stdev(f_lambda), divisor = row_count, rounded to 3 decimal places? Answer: 0.089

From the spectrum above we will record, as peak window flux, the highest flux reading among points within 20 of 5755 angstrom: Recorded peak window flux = 8.44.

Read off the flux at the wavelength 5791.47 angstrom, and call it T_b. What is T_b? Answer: 8.15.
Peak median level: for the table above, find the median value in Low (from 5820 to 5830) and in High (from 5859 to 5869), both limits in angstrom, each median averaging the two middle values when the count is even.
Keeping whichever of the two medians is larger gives 8.29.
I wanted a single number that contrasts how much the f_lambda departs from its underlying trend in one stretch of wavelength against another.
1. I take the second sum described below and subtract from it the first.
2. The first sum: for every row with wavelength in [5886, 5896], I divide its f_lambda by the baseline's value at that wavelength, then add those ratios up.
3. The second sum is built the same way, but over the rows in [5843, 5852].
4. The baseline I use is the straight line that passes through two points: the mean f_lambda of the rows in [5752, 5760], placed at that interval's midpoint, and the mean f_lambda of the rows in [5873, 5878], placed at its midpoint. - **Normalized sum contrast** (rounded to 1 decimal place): 1.5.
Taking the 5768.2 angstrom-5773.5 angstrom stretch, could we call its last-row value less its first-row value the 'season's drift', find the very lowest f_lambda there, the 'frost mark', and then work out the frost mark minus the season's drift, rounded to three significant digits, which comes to 8.06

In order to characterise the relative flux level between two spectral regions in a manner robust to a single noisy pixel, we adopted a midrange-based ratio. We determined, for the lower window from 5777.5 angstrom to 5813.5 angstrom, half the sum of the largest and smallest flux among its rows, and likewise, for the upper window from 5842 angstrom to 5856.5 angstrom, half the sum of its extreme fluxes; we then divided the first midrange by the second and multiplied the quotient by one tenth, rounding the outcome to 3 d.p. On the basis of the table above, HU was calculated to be 0.101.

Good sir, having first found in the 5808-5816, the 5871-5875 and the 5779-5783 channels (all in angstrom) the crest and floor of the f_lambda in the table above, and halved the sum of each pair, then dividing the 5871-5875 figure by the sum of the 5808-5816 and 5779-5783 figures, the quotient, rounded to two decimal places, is 0.50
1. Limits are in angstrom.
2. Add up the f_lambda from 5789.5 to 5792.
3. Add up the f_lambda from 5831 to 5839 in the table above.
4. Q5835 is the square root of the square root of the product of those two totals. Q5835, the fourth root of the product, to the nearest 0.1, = 5.3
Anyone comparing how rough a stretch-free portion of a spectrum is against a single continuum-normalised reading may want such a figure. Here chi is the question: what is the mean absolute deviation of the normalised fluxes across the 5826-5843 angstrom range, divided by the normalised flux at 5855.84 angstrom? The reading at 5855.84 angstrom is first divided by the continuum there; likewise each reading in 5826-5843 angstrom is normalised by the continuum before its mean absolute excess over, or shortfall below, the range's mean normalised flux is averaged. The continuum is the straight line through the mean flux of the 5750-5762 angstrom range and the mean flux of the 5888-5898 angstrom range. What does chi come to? 0.0083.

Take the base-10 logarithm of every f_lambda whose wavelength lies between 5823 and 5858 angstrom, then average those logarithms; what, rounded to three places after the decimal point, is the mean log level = 0.908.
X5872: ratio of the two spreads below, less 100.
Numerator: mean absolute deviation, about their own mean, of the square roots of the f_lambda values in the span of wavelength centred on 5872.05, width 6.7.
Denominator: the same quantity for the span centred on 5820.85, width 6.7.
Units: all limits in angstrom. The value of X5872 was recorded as -95.2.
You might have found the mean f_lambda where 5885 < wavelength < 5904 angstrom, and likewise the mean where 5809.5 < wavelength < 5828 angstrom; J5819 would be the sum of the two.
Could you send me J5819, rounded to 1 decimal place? 14.9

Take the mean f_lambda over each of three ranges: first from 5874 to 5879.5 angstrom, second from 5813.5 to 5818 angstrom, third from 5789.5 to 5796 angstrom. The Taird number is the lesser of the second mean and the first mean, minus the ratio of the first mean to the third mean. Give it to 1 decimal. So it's 6.8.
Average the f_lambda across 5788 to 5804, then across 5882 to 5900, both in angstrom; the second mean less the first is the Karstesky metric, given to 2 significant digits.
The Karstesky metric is -1.7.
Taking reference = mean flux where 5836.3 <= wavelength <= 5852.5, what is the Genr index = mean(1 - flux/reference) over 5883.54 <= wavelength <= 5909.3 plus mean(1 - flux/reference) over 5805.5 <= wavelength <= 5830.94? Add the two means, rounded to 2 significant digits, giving 0.12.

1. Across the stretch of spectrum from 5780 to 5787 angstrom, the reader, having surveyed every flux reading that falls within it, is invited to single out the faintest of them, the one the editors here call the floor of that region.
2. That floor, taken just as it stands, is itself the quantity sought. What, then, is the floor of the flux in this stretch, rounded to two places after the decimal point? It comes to 7.45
